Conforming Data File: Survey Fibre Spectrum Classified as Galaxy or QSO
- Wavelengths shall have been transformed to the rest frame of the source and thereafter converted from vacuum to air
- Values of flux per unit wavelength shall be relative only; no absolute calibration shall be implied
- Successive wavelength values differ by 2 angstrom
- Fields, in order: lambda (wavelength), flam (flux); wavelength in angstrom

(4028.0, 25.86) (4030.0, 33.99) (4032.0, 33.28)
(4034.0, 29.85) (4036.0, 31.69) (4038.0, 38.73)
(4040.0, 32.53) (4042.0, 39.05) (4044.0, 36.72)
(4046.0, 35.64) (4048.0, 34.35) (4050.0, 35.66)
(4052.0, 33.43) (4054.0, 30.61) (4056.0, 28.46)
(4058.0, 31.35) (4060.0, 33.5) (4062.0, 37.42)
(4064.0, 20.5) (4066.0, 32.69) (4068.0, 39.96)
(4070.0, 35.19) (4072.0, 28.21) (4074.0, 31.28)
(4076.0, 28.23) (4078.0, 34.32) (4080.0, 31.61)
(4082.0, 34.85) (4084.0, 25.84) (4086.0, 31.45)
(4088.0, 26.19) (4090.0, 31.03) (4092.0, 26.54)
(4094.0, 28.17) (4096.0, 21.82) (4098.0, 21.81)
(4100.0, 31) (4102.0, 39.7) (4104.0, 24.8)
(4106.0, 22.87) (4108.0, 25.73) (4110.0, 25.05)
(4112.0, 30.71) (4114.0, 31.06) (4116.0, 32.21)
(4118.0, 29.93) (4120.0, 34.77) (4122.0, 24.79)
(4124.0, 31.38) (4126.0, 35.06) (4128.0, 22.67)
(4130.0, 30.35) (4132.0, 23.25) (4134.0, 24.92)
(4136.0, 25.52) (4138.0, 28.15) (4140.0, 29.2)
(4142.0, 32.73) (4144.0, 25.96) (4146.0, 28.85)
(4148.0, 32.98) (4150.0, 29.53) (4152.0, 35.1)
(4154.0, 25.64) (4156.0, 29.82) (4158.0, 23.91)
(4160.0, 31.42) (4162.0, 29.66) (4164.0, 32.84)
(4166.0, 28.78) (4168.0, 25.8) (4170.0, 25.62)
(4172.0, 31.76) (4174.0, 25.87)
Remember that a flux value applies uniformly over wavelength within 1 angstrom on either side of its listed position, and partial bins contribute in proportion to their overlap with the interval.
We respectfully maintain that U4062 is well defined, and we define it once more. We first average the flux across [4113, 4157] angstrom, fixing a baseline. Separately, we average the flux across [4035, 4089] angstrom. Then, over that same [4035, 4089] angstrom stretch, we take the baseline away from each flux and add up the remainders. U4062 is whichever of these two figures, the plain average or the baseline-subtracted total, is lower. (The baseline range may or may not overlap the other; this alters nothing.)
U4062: 33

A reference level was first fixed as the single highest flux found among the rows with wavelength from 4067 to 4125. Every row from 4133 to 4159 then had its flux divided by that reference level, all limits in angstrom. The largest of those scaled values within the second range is 0.88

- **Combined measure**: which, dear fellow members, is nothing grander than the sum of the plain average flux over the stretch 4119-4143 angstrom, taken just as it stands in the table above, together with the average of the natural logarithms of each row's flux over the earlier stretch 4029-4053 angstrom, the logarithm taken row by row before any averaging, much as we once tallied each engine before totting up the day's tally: 32.1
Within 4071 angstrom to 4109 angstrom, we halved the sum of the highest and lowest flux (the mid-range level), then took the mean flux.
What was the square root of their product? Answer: 29.7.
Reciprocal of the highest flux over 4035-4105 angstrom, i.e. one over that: 0.0250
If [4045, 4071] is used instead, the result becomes 0.0250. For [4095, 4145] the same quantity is 0.0252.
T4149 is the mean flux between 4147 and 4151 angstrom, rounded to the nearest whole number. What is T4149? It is 31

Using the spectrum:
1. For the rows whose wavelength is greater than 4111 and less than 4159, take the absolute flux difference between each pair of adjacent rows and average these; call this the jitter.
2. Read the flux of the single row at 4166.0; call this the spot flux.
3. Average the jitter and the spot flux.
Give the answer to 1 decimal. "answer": 16.7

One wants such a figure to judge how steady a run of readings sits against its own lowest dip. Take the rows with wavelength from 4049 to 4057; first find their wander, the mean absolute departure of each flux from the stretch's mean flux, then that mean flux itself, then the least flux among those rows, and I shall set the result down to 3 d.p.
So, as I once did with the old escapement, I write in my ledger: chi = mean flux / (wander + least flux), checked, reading 1.035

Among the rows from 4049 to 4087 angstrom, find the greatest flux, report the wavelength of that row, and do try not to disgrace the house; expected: 4068.0 angstrom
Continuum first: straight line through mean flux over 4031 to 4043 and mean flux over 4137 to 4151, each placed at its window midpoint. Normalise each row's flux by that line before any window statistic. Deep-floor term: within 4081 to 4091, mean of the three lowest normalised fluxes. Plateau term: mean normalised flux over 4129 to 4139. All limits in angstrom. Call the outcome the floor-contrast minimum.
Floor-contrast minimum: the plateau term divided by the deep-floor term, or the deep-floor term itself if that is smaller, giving 0.864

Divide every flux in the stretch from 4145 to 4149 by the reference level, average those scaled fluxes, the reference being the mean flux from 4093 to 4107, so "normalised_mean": 1.14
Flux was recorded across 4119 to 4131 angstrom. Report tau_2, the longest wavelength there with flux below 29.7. 4128.0 angstrom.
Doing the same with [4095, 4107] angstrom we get 4106.0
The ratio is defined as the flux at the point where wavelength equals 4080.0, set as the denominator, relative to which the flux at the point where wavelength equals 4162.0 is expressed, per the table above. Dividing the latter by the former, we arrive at 0.94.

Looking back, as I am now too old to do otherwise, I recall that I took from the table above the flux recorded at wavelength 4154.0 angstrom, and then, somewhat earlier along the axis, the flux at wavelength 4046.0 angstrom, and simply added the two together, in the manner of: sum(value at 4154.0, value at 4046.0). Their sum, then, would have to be 61.3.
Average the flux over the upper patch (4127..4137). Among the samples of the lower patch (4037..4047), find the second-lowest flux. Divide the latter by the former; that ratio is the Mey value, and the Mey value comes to 1.41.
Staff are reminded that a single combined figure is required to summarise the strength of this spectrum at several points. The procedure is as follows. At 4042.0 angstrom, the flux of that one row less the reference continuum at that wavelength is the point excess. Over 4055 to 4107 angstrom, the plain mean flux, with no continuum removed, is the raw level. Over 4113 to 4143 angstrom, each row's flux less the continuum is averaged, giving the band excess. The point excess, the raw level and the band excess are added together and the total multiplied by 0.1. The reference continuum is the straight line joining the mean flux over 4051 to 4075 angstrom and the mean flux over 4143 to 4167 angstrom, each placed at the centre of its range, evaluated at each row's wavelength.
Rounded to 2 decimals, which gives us 3.54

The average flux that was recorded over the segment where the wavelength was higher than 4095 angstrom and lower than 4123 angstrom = 28.3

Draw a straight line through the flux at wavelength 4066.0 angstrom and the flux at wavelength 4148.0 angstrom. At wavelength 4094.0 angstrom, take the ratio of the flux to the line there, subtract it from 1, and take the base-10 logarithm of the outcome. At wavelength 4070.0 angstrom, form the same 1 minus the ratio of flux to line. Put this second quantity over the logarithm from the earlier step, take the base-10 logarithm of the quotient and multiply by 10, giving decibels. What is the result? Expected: -10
